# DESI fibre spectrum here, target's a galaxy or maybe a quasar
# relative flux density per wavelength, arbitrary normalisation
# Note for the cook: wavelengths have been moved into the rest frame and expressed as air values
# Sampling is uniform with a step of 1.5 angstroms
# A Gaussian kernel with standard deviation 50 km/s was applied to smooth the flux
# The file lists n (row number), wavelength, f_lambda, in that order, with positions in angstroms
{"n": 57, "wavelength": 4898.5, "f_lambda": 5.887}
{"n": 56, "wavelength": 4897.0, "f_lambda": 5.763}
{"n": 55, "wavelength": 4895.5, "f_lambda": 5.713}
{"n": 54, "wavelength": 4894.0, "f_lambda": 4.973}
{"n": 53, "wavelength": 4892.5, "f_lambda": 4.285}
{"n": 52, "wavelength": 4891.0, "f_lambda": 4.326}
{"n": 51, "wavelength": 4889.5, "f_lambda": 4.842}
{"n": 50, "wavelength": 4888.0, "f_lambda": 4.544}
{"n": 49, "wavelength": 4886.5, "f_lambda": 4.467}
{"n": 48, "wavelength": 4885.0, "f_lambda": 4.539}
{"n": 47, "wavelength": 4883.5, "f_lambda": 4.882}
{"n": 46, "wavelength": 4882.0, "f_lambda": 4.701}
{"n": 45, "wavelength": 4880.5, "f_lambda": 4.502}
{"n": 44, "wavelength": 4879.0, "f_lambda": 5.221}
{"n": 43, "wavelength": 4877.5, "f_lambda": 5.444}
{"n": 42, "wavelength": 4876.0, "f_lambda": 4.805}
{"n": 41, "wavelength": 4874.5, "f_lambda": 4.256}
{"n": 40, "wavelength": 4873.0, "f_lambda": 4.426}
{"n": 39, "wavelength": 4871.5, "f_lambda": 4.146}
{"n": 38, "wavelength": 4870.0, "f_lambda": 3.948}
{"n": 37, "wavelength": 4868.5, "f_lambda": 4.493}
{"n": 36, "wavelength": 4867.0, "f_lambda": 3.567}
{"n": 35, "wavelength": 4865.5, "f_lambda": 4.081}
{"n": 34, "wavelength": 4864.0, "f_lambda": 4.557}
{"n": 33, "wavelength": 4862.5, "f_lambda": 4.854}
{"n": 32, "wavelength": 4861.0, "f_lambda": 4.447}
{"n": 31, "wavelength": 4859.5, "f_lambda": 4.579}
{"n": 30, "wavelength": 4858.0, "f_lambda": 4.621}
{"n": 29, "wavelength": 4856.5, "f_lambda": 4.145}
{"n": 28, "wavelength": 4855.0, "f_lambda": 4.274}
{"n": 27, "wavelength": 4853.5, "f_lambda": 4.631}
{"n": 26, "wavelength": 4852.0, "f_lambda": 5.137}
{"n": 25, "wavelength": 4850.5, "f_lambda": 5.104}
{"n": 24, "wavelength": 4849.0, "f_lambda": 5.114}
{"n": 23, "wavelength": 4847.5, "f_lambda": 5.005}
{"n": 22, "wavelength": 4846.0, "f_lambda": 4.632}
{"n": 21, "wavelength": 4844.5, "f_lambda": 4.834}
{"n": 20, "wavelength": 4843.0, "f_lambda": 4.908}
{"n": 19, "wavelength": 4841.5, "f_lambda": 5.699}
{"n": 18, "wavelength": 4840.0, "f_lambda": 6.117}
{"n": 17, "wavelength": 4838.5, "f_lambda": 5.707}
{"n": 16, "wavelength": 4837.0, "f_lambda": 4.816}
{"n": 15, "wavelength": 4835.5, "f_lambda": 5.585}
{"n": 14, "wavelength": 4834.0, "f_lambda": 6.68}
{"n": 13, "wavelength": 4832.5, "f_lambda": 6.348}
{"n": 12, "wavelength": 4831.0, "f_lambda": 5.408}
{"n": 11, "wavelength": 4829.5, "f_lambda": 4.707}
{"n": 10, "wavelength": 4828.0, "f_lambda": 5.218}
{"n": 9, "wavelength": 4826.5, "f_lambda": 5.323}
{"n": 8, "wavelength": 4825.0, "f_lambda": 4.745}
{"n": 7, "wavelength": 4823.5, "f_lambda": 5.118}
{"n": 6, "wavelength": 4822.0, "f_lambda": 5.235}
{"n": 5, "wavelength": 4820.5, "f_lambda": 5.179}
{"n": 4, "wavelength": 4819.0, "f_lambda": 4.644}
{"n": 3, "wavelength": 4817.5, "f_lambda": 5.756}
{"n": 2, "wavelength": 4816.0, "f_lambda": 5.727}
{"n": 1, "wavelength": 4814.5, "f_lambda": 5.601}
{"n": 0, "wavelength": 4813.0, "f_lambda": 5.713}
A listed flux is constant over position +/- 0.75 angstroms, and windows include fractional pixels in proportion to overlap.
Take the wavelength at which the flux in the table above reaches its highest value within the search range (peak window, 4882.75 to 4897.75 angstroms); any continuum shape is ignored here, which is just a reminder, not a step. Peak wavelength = 4897.0 angstroms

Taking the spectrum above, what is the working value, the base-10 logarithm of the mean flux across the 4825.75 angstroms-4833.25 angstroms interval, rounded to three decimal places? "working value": 0.732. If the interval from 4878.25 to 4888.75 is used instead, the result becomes 0.672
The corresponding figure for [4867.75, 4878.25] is 0.653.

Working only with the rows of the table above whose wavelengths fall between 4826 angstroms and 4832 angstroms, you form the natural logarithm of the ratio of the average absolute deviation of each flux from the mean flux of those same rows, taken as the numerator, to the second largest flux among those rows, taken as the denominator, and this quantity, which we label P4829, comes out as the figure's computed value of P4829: -3.1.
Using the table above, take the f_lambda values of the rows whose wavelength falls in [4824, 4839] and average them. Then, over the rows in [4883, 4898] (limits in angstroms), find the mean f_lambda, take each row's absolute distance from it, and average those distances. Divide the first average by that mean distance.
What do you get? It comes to 13.6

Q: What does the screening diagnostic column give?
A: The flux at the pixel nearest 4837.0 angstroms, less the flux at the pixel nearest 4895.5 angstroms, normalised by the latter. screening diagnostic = -0.16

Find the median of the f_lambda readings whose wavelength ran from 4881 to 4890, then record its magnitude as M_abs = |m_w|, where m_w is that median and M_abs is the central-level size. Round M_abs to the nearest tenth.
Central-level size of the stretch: 4.6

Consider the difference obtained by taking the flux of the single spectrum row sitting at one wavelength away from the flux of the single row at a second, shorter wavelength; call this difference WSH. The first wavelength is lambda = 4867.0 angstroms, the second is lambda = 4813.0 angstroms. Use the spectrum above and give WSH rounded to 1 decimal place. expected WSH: 2.1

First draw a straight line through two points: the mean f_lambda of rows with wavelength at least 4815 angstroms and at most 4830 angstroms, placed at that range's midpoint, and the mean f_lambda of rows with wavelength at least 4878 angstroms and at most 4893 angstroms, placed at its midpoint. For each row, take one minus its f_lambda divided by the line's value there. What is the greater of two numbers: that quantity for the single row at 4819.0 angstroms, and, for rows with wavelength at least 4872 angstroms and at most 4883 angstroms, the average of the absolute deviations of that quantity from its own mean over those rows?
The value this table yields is 0.11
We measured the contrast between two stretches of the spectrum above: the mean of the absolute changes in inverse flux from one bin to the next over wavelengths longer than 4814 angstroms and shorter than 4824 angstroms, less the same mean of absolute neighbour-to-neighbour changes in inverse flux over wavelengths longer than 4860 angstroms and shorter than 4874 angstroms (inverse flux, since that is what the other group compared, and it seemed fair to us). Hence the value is -0.014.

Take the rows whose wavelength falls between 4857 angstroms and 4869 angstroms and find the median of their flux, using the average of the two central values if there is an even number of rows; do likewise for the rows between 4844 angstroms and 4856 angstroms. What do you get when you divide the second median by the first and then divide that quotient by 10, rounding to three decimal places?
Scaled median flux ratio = 0.109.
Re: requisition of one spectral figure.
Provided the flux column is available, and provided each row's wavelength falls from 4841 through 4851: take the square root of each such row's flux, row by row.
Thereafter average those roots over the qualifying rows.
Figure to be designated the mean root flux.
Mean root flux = 2.24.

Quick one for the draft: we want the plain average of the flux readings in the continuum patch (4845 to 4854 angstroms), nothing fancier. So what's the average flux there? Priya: 4.9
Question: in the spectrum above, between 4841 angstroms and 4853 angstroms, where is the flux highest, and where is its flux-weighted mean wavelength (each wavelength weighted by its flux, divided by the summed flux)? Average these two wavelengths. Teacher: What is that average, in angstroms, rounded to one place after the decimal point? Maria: 4844.1 angstroms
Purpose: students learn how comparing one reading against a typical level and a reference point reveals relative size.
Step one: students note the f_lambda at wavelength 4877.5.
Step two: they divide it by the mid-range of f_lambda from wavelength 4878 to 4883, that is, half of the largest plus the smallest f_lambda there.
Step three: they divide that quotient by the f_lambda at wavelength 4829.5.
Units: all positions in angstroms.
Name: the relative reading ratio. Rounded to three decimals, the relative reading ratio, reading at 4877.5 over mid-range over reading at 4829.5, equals 0.238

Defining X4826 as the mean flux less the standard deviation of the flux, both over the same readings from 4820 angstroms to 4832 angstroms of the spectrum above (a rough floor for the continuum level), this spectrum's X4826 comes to 4.9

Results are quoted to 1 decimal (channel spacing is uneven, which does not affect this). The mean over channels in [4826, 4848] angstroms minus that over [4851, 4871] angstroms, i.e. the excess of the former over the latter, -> 1.0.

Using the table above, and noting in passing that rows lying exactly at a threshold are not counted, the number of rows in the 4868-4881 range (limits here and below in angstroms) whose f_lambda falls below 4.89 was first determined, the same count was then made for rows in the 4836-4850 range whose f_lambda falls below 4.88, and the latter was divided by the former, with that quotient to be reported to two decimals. 0.43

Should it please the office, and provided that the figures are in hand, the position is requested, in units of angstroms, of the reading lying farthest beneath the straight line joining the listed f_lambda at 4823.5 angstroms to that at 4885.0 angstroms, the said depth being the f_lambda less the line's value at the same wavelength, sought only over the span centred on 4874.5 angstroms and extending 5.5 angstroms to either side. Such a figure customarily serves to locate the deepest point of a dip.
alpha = 4870.0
